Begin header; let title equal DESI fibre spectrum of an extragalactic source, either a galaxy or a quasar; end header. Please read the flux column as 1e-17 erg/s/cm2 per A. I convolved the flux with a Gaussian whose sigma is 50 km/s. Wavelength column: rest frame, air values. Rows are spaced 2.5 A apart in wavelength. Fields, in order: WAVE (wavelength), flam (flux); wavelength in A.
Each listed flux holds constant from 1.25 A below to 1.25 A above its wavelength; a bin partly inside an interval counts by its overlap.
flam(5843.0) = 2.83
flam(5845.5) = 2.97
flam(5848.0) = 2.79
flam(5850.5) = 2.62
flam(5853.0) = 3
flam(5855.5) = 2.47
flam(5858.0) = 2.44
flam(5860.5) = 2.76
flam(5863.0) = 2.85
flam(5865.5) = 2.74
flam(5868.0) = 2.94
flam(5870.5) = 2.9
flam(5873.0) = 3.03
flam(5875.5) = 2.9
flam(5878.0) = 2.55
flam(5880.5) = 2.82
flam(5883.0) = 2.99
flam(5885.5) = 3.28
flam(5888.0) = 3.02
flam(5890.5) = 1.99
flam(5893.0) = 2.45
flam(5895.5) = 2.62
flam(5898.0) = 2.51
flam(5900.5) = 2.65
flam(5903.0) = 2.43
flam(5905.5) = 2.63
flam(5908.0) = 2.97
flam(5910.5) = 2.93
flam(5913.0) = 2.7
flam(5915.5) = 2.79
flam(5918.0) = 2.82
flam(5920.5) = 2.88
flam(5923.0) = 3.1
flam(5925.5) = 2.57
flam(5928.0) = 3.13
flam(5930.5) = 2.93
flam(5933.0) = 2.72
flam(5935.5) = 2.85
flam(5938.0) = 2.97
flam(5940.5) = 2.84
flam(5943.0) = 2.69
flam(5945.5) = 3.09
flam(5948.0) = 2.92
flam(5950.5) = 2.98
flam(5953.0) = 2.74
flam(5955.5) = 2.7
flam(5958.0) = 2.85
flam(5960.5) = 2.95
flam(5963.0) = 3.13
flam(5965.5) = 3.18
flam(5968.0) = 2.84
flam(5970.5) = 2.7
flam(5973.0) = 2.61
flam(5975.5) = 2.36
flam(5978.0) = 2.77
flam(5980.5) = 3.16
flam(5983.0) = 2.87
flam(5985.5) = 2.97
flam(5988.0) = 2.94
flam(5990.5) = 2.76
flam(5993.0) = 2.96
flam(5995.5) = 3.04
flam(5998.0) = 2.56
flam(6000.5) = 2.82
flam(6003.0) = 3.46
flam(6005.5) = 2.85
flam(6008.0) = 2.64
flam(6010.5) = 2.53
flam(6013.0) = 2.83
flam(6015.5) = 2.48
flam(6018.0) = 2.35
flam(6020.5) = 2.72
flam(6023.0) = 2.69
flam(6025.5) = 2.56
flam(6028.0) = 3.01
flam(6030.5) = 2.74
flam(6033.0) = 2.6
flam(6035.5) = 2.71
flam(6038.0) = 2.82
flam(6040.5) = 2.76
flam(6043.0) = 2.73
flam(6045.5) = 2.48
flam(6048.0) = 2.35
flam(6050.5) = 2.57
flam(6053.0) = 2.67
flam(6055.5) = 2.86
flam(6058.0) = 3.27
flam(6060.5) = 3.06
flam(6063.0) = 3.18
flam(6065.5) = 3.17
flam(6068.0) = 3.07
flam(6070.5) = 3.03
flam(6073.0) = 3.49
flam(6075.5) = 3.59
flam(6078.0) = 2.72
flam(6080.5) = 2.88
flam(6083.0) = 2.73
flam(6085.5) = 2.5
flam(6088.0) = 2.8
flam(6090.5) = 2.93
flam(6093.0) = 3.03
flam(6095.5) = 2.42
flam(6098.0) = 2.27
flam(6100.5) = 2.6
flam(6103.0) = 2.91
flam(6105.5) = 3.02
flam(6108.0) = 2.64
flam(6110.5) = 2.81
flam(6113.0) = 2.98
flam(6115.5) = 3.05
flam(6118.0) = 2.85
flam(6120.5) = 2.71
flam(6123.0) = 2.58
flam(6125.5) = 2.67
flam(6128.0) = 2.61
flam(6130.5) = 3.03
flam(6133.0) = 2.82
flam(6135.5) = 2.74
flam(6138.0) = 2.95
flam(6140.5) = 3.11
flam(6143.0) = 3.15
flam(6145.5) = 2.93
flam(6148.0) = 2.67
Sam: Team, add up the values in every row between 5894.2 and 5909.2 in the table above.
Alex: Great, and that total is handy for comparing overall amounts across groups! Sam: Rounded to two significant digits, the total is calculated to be 16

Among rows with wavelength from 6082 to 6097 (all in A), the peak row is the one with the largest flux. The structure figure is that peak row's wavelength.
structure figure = 6093.0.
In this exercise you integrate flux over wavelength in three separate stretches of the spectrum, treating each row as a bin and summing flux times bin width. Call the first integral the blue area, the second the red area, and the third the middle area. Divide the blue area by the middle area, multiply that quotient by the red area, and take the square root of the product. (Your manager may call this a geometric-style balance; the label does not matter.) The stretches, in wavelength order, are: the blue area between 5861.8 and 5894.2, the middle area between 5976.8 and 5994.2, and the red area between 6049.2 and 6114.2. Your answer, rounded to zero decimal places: 18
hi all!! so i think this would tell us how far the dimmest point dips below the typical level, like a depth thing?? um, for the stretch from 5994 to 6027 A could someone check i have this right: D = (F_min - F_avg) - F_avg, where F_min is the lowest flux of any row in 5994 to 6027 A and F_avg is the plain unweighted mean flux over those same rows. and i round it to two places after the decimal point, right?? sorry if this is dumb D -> -3.12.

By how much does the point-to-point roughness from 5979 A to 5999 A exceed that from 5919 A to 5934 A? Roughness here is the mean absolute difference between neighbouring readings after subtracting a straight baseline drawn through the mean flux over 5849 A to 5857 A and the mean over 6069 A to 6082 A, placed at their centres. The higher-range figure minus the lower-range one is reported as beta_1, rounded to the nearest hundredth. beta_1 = -0.15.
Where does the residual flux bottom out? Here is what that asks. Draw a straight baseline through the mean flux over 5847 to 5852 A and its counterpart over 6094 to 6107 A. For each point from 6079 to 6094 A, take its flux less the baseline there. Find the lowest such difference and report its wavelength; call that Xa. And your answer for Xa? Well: 6085.5 A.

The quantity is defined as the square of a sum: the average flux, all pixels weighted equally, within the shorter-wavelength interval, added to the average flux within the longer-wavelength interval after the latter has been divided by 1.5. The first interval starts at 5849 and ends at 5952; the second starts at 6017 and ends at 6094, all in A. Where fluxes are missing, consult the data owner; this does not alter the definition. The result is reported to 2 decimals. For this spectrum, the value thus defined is 21.96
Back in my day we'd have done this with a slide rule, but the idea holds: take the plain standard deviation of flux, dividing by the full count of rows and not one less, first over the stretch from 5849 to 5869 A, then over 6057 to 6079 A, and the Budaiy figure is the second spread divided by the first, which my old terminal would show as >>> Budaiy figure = 1.26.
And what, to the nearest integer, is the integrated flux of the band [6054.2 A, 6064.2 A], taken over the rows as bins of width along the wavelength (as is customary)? 31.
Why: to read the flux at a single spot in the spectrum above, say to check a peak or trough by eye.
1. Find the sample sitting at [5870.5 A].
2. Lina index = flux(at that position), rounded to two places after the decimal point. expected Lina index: 2.90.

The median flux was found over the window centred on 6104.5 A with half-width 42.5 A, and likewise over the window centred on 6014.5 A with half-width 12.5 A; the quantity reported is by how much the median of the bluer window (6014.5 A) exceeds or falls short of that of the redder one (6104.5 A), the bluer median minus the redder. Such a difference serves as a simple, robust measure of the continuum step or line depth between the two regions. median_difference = -0.23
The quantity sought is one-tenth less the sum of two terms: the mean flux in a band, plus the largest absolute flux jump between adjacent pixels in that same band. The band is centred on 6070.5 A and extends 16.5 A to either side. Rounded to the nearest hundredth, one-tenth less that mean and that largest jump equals -3.81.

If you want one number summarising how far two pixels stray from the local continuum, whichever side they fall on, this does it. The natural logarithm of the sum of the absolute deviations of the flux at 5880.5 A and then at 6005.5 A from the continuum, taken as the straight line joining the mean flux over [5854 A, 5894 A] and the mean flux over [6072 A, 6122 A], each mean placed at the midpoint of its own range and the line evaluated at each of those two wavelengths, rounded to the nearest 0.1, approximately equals -2.3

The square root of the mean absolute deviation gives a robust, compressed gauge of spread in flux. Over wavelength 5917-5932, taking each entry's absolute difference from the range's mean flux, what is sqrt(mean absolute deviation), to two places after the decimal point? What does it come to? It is 0.39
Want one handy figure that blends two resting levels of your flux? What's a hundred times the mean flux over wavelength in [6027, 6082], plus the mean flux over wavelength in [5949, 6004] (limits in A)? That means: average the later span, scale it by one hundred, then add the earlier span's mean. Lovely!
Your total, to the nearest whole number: 293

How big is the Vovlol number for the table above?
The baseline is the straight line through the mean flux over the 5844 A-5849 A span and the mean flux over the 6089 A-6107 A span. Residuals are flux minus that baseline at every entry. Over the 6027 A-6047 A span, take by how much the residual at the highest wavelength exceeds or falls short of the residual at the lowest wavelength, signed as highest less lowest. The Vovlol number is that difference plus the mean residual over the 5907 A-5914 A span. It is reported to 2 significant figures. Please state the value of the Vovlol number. -0.50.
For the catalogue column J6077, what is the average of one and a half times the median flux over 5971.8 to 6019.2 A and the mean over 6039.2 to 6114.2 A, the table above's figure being 3.540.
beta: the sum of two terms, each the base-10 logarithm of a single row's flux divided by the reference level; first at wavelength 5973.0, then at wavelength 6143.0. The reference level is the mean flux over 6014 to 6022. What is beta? 0.11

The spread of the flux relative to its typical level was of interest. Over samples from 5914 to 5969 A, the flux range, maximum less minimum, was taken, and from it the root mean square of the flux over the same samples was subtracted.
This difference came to -2.29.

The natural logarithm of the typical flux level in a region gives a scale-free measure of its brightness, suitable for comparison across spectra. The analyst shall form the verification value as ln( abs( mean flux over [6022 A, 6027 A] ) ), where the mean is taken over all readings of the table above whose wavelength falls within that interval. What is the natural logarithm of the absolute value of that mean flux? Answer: 0.97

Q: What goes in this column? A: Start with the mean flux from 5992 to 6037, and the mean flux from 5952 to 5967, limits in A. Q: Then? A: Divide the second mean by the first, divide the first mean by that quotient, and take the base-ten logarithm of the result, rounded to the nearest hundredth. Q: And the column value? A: 0.41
